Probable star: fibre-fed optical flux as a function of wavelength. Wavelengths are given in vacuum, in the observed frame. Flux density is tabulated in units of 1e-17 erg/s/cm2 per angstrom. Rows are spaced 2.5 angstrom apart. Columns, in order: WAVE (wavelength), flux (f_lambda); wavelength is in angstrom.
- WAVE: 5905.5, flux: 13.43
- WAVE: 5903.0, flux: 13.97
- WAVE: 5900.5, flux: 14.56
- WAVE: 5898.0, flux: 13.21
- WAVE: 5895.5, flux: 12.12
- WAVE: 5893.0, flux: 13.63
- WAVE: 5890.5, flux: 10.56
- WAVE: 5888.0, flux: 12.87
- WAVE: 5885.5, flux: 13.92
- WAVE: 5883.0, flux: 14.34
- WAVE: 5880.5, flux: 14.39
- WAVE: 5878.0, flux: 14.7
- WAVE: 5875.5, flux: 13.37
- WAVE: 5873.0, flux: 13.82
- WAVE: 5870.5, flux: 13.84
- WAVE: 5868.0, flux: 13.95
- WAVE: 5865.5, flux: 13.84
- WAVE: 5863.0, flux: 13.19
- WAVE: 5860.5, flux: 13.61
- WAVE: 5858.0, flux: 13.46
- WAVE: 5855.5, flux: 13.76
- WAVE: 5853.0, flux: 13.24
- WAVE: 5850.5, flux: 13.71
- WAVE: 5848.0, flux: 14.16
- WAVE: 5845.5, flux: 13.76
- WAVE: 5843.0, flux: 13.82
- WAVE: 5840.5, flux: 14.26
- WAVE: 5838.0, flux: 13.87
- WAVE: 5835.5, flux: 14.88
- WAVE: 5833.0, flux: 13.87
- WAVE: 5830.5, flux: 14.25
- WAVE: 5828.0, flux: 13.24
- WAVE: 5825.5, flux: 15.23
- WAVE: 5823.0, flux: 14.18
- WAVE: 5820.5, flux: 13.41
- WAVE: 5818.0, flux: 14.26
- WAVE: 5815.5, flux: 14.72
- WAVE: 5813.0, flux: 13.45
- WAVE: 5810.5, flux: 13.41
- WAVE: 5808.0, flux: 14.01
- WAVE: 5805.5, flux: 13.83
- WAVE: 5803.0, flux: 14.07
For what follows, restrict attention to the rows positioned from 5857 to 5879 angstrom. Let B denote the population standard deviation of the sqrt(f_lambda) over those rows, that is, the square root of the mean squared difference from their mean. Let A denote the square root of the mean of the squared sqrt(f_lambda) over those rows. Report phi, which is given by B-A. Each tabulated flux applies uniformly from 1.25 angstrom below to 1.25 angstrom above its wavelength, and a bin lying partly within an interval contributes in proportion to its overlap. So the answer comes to -3.65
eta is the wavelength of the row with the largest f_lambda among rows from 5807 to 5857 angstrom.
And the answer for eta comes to 5825.5 angstrom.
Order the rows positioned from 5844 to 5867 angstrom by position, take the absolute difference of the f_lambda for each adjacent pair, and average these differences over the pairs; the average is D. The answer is 0.4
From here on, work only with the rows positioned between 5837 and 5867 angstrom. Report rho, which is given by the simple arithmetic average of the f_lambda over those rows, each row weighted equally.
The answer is 13.7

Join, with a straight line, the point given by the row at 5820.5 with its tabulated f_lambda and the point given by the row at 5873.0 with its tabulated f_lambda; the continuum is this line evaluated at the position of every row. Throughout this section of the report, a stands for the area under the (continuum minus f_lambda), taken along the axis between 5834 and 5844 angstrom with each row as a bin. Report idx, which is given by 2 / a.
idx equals -0.3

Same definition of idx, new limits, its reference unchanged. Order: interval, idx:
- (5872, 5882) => -0.9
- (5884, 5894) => 0.2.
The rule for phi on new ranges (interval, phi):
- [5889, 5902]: -3.39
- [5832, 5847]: -3.70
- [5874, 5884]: -3.70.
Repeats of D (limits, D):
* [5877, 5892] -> 0.8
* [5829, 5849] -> 0.5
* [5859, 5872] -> 0.3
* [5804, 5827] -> 0.7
